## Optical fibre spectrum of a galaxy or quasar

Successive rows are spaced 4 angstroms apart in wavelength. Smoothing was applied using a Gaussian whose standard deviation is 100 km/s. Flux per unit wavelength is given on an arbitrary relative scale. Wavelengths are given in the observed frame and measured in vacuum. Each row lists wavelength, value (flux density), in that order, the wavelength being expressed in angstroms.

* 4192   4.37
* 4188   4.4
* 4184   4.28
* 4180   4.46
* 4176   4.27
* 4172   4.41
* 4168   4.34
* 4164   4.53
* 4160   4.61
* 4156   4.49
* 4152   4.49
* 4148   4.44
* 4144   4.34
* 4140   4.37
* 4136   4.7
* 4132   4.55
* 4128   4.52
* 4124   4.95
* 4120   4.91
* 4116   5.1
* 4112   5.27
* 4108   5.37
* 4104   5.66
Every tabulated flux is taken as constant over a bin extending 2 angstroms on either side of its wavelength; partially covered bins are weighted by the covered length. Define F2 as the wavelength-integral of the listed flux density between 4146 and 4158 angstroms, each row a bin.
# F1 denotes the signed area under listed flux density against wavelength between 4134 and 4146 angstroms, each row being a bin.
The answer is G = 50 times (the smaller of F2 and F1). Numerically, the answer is 2682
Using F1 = 53.6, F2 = 54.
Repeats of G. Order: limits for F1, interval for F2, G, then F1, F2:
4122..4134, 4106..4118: 2804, 56.1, 63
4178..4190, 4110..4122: 2628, 52.6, 61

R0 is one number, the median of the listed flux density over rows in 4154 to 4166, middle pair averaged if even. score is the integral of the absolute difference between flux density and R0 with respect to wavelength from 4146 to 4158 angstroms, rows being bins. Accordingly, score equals 1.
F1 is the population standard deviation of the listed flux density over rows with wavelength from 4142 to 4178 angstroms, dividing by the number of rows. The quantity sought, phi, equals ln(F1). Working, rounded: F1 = 0.101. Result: -2.29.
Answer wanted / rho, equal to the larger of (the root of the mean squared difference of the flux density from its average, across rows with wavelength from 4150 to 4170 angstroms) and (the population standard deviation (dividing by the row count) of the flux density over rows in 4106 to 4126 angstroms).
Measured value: 0.178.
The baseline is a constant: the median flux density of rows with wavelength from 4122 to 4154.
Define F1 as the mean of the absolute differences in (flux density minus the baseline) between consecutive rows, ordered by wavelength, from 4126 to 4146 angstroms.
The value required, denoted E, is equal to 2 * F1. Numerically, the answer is 0.27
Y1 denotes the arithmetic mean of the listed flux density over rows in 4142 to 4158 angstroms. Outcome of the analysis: 4.44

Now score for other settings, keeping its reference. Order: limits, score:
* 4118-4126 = 3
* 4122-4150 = 4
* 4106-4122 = 10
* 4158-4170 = 1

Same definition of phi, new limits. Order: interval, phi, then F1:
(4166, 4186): -2.61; 0.074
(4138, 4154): -2.83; 0.059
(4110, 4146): -1.17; 0.310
